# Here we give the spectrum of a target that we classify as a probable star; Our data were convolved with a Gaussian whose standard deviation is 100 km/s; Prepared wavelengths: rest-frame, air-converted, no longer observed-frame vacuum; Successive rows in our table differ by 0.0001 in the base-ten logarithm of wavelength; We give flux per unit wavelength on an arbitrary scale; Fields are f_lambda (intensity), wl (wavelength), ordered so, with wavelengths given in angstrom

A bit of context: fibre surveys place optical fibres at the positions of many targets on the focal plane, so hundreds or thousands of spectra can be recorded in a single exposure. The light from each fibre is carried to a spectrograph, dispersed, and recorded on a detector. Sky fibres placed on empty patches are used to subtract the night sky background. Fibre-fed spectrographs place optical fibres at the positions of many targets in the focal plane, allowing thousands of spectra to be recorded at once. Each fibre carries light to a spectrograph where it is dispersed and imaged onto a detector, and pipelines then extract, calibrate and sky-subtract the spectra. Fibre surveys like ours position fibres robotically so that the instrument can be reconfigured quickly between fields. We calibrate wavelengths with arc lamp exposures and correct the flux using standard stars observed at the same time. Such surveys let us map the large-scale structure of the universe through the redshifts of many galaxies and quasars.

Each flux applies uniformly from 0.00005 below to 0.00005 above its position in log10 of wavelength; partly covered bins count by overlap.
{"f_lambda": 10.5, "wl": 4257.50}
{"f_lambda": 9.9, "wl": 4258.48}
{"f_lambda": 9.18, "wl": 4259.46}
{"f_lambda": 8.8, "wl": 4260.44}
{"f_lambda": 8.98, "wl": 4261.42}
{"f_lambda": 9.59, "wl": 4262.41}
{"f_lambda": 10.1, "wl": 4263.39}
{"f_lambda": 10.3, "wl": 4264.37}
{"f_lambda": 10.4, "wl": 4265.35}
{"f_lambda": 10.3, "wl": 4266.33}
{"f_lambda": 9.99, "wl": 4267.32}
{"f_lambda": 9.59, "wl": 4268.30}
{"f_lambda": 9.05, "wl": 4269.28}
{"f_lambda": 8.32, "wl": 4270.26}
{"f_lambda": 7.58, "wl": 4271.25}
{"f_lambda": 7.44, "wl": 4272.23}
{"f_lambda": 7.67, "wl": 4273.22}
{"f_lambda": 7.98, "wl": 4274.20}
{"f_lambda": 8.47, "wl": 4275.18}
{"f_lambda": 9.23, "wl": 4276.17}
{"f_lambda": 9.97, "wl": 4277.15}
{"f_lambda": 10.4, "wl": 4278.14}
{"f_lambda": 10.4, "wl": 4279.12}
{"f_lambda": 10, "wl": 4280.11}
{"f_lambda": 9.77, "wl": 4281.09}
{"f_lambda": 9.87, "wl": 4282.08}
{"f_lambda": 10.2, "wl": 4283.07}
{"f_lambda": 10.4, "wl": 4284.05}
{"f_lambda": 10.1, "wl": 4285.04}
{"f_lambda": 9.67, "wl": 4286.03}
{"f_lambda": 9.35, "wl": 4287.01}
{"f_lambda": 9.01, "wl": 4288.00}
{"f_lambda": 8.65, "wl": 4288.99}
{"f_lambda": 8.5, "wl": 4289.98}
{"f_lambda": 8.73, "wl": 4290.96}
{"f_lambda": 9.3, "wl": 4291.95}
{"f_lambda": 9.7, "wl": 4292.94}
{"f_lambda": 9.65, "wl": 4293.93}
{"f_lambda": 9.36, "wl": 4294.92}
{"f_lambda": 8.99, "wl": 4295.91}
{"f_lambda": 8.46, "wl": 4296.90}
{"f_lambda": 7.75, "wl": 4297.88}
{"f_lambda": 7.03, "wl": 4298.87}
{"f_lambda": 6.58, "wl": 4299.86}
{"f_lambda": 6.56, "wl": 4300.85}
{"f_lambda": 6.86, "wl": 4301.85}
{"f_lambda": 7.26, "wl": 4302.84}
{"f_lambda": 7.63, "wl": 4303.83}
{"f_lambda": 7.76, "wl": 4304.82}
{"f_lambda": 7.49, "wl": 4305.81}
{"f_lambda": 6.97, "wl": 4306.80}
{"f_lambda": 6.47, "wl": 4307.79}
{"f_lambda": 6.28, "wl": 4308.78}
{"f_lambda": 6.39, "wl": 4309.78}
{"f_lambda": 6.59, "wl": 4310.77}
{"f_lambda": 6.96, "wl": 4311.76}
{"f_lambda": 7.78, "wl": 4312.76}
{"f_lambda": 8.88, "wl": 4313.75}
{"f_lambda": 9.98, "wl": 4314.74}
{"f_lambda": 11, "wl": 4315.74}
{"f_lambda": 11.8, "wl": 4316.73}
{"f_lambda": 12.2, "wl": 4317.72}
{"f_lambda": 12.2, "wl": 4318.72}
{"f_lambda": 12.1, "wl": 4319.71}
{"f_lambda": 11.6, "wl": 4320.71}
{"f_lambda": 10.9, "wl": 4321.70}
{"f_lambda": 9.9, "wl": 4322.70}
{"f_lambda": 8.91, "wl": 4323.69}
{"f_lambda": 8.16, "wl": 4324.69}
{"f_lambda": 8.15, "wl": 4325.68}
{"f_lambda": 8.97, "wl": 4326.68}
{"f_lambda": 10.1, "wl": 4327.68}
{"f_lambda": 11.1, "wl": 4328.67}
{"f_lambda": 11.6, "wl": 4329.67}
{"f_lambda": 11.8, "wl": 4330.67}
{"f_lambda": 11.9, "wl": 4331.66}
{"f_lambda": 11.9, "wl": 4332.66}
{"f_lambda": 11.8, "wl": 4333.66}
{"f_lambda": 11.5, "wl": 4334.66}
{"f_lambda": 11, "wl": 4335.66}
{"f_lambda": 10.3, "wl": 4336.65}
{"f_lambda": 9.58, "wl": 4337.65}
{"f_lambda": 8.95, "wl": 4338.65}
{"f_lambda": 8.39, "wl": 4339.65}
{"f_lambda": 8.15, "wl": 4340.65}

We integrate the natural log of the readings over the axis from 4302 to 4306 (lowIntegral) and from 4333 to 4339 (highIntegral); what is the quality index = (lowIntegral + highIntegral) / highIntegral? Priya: 1.6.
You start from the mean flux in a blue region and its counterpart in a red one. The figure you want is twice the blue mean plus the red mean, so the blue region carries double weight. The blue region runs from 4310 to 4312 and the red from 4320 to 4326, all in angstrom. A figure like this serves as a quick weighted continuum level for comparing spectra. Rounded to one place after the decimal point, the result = 23.2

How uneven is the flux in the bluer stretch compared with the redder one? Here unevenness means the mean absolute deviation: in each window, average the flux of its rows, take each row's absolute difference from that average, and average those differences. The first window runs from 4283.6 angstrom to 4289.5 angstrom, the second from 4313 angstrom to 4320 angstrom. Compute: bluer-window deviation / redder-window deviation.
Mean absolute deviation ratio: 0.51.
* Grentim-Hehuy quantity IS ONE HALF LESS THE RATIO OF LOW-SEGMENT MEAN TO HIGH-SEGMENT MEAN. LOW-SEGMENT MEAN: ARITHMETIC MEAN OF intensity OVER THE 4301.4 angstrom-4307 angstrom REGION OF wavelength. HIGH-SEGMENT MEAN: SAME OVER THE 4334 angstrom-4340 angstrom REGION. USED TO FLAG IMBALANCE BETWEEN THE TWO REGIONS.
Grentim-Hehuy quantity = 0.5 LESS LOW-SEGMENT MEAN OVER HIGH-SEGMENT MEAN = -0.2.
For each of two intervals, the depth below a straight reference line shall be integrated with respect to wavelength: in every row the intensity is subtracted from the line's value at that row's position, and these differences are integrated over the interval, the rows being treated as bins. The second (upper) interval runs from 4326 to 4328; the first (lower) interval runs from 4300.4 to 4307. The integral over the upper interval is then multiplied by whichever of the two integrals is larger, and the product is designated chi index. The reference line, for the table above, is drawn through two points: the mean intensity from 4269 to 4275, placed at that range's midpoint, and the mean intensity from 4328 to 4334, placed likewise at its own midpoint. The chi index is 73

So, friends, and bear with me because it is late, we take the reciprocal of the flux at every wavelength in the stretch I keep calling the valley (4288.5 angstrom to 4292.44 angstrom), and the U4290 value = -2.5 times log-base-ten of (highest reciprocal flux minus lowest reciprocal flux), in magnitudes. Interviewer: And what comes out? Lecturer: 5.0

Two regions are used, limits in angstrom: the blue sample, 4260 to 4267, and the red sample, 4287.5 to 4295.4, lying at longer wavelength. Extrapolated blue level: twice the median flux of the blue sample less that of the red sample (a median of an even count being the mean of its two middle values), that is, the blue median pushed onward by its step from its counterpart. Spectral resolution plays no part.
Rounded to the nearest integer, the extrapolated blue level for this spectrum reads 11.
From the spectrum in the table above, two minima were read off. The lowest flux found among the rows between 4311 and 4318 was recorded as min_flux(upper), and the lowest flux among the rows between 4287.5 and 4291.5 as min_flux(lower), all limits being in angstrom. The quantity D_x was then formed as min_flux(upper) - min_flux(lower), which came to -1.5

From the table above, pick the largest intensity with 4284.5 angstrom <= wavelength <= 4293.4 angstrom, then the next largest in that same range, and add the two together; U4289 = 20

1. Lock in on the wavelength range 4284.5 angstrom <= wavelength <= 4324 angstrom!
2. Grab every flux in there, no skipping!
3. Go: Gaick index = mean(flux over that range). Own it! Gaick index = 8.8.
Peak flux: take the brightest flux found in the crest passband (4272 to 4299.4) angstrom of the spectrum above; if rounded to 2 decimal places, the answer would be 10.40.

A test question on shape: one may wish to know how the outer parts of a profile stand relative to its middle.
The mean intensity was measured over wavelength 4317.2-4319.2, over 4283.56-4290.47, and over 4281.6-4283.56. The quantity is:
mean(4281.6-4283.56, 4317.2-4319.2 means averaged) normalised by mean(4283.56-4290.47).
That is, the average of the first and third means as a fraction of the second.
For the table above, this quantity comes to 1.2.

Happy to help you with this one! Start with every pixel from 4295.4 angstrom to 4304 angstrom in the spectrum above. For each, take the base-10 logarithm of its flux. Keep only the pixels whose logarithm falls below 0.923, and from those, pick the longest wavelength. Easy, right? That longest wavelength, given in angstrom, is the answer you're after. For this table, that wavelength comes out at 4303.83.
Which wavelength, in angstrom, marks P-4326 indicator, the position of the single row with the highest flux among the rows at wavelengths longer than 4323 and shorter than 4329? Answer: 4328.67 angstrom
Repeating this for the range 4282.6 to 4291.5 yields 4284.05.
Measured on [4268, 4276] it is 4268.30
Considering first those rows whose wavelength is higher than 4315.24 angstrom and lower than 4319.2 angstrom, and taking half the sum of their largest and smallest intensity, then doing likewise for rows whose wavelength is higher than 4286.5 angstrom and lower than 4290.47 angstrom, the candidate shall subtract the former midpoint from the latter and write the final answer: -2.7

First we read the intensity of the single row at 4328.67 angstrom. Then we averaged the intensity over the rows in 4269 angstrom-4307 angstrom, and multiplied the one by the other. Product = 96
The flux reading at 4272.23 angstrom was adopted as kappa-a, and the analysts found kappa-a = 7.44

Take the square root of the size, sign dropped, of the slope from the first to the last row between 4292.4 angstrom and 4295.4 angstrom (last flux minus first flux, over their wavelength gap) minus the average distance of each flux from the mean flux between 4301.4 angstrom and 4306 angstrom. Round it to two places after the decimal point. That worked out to 0.67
